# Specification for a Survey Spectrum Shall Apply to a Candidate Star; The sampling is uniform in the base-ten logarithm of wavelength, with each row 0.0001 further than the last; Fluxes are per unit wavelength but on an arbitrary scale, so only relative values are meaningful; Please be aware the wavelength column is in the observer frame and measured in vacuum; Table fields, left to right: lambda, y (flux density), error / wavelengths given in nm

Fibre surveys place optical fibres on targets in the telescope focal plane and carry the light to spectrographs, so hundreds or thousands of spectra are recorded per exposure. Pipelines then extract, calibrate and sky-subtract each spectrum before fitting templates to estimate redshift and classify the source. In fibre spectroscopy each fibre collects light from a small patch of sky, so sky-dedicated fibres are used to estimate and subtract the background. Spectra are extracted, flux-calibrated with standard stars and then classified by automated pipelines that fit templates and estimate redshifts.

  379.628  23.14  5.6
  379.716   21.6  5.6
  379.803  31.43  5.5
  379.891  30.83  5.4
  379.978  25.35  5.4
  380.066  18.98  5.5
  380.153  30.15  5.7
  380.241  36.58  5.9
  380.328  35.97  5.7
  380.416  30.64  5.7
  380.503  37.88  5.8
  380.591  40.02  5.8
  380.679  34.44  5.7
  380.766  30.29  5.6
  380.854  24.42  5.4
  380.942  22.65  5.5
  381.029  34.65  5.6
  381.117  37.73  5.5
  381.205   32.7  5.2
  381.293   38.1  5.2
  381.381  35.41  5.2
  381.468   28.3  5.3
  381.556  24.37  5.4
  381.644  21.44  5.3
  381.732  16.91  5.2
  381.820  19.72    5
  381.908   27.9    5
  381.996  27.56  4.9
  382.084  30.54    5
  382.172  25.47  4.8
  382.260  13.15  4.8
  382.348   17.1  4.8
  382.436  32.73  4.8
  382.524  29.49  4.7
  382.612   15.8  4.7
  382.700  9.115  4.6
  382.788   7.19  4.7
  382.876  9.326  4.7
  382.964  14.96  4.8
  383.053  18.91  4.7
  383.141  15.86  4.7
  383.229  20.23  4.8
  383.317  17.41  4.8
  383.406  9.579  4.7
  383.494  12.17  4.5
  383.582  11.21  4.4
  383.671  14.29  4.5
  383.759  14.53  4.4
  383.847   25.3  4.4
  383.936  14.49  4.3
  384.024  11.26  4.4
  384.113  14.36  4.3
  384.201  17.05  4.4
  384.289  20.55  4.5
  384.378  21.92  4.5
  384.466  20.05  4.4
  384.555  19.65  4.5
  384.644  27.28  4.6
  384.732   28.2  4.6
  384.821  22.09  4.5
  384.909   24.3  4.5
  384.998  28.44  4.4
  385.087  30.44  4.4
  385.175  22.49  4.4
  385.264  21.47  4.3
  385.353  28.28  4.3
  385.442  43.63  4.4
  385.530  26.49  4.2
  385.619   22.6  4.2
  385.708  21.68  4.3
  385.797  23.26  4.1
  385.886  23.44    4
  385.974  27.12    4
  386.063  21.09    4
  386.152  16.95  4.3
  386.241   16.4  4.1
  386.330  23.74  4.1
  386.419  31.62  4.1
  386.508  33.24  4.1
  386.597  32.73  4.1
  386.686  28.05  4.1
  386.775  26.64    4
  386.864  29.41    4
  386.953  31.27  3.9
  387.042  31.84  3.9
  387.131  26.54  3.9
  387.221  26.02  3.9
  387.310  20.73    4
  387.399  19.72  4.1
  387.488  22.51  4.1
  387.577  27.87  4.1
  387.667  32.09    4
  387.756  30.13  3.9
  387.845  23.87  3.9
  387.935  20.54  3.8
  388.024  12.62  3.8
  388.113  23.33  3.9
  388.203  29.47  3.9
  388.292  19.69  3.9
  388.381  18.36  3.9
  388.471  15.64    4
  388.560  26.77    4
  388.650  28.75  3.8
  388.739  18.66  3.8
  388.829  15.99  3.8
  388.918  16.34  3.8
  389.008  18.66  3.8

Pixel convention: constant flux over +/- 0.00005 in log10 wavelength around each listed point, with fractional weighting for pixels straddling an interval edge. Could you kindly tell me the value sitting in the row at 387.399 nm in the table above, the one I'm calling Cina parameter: 19.72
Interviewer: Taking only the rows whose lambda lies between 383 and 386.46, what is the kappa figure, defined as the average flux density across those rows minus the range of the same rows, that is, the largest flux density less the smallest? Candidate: -13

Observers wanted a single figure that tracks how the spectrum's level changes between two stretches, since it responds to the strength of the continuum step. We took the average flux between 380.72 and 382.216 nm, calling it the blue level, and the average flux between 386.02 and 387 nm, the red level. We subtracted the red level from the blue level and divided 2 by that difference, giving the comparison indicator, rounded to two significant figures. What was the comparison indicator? 1.2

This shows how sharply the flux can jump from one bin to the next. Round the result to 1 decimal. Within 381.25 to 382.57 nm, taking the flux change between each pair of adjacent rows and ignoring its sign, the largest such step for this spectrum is 15.6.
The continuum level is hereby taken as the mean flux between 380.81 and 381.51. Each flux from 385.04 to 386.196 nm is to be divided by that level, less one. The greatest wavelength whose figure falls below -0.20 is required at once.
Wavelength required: 386.152 nm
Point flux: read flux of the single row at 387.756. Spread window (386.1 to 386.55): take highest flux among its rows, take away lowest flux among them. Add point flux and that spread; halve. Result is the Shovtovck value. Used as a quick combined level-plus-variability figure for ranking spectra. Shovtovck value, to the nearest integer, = 23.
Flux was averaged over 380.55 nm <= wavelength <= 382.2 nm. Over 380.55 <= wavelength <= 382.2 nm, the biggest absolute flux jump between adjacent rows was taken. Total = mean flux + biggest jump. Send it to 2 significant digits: 41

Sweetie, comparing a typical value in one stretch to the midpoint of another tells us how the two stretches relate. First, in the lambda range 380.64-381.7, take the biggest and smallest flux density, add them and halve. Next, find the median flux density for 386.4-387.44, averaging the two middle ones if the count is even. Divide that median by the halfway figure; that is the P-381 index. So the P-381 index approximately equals 0.97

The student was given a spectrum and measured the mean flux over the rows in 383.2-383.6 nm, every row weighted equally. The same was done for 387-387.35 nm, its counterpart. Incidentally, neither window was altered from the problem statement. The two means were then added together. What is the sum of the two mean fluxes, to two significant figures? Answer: 40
